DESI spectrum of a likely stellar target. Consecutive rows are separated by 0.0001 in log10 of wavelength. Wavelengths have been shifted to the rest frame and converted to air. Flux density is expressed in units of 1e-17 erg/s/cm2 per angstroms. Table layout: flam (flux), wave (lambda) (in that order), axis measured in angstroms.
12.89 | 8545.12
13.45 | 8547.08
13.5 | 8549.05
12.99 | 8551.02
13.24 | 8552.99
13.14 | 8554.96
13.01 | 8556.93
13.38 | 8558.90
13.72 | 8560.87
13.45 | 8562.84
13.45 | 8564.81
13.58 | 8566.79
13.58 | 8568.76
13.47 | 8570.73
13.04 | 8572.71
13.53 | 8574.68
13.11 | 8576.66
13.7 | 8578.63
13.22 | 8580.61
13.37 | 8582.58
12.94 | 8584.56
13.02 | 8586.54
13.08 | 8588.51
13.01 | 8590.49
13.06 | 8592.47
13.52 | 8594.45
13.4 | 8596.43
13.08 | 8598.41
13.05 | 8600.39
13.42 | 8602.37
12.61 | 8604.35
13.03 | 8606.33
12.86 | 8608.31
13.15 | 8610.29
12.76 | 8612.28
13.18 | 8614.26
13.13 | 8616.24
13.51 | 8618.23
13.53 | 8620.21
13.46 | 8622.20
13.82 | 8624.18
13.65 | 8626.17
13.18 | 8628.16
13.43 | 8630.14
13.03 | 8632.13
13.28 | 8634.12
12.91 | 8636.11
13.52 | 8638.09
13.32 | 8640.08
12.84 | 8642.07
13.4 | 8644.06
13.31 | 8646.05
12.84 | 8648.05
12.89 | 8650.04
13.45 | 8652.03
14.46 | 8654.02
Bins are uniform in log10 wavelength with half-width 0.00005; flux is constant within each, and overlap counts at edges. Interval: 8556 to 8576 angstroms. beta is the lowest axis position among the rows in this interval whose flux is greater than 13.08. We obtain 8558.90 angstroms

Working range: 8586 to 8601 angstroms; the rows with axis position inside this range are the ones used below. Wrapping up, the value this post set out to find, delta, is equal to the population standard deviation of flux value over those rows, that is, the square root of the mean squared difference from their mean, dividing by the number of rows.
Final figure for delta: 0.18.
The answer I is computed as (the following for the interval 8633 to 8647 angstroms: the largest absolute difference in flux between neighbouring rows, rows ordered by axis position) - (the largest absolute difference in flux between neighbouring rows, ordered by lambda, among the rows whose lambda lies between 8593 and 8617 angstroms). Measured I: -0.2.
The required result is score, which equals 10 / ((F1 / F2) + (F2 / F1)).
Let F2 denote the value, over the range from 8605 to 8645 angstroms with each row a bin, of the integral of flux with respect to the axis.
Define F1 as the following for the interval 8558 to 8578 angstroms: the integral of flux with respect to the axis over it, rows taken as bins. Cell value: 4.0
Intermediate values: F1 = 269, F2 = 530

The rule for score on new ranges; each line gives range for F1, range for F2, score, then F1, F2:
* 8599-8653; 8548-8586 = 4.7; 713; 507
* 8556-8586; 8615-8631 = 4.2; 401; 215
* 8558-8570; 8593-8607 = 5.0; 162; 184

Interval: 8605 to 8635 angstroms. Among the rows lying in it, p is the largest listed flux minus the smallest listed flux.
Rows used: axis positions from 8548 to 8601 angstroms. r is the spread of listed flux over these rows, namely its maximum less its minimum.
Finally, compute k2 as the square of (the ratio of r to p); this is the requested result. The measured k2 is 0.5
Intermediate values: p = 1.06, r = 0.78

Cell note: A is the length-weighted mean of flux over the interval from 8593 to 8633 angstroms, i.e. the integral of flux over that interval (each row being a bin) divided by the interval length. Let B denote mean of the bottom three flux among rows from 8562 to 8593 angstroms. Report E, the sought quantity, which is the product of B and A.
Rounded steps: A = 13.2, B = 13.0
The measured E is 172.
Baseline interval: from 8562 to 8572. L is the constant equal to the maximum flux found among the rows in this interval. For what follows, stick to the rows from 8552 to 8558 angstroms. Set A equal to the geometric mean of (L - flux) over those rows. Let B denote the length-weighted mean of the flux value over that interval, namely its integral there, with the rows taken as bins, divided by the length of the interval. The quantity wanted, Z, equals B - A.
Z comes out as 12.7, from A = 0.44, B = 13.13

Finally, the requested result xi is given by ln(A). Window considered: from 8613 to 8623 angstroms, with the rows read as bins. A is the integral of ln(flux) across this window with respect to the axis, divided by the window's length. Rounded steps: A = 2.59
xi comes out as 0.952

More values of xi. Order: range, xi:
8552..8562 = 0.951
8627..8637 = 0.947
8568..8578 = 0.952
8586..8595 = 0.946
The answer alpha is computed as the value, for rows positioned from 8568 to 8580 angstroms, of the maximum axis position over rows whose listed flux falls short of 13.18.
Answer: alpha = 8576.66 angstroms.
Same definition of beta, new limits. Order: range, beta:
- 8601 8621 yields 8602.37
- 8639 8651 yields 8640.08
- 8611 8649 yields 8614.26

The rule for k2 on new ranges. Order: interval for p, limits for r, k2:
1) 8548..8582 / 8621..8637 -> 1.6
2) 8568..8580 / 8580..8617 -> 1.9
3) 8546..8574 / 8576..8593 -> 1.1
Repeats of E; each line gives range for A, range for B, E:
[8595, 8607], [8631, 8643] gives 170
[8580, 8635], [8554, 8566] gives 174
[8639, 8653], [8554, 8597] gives 171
